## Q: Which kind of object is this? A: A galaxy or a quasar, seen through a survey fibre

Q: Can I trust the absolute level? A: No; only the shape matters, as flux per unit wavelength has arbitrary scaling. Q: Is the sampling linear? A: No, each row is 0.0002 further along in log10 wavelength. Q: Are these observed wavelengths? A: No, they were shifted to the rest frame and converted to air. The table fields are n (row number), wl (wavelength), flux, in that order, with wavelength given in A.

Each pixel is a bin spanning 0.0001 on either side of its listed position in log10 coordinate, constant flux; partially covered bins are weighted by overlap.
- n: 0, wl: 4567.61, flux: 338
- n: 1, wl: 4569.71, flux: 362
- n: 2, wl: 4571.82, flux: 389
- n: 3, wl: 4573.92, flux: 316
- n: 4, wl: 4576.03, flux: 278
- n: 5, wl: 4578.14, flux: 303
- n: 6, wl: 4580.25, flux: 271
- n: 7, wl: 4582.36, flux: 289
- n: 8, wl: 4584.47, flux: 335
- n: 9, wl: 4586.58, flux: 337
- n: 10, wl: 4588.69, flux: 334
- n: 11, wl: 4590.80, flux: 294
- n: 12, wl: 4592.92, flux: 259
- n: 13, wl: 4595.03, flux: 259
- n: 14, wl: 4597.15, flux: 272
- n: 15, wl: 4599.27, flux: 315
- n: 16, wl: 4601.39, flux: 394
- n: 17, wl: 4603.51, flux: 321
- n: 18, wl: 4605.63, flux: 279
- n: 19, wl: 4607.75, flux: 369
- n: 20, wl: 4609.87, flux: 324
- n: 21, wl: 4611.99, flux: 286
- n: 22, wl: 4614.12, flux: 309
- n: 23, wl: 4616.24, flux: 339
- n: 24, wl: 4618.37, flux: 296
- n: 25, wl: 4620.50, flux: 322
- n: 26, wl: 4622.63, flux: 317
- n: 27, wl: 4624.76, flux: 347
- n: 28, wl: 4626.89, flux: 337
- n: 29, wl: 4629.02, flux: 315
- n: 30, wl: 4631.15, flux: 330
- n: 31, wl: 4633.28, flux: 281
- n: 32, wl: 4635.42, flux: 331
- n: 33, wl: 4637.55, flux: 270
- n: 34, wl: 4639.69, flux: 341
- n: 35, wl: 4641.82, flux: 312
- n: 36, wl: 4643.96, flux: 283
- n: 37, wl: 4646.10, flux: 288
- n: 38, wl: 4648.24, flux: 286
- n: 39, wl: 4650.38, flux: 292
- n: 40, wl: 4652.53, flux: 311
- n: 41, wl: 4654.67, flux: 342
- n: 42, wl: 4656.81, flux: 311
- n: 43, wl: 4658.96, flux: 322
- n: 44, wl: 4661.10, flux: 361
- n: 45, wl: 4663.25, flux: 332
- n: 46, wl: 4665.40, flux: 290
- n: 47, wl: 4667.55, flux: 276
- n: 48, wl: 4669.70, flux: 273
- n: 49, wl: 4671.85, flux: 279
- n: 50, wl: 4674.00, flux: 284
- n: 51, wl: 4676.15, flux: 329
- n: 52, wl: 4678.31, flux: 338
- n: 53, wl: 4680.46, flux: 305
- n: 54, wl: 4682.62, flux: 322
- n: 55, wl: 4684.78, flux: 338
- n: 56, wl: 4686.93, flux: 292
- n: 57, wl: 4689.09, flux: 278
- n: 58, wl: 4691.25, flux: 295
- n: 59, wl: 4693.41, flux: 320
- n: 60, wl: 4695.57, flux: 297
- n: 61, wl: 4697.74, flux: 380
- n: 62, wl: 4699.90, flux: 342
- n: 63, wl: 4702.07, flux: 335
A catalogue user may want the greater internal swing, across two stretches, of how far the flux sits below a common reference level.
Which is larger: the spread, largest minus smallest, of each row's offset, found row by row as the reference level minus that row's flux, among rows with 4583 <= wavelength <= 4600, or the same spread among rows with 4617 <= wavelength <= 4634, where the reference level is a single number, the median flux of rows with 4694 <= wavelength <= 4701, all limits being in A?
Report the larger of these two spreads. 78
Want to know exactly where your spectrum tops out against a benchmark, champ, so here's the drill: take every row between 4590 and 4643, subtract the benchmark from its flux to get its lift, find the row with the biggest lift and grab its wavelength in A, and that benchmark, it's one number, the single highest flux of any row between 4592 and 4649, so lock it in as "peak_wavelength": 4601.39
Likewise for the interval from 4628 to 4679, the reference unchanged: 4661.10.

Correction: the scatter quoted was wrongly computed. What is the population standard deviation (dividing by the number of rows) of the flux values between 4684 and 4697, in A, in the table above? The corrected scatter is 19.8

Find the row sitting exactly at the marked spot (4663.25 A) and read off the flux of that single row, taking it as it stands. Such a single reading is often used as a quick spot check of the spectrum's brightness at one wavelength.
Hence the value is 332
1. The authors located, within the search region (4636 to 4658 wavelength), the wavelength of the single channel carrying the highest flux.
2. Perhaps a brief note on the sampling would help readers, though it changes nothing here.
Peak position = 4654.67 A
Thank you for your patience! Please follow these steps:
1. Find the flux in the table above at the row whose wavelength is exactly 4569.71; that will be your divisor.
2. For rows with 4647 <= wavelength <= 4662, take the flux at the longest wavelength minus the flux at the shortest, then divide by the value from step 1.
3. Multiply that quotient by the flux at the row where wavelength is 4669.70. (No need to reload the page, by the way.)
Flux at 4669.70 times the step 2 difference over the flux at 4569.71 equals 57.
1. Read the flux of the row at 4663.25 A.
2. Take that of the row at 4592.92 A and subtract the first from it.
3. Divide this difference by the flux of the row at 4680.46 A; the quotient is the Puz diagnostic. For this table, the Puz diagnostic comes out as -0.2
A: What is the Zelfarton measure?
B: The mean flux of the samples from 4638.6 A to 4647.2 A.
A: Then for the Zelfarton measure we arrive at 306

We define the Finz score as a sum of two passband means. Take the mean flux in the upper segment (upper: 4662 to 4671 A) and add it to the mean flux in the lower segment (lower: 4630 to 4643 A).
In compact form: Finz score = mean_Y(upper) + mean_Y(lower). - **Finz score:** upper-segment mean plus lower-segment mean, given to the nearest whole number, 604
